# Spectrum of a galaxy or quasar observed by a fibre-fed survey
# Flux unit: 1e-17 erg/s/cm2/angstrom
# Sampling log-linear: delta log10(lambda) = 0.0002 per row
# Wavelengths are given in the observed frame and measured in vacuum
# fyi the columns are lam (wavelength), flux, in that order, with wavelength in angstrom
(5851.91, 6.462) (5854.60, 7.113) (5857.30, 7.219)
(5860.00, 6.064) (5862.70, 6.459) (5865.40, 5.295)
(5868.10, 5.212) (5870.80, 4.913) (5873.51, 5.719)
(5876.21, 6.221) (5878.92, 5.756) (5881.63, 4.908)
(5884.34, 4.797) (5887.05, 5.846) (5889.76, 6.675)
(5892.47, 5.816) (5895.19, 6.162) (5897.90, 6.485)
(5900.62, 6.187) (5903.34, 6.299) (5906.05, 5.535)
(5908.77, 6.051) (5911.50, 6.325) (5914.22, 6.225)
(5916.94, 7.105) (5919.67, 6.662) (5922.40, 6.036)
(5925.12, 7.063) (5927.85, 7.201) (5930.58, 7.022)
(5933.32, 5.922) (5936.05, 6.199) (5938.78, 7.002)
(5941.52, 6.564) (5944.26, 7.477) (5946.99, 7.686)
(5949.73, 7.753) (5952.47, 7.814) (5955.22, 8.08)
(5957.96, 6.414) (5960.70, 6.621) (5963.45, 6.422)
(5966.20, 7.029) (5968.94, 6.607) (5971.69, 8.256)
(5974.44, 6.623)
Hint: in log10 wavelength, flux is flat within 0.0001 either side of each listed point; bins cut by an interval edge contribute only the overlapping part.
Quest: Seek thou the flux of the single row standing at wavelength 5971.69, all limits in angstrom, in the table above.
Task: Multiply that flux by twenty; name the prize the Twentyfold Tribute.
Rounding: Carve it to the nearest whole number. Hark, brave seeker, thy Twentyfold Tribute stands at 165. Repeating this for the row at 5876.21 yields 124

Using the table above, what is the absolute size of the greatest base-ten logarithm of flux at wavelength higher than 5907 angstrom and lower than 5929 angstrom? 0.86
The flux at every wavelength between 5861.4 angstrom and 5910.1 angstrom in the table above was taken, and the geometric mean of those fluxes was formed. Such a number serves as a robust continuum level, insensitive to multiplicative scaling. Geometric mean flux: 5.8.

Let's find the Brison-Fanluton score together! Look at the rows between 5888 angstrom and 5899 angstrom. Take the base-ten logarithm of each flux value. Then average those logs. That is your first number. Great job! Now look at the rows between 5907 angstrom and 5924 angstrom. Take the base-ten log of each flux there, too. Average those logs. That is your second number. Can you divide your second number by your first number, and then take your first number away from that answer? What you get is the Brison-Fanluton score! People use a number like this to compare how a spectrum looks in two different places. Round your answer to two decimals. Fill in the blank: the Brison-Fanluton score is 0.21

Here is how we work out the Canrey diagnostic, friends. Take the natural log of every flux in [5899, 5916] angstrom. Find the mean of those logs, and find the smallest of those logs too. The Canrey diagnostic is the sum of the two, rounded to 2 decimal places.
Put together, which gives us 3.52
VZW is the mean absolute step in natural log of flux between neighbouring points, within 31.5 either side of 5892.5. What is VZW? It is 0.090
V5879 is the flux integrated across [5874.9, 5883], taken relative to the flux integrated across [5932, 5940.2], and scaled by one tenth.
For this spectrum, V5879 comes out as 0.087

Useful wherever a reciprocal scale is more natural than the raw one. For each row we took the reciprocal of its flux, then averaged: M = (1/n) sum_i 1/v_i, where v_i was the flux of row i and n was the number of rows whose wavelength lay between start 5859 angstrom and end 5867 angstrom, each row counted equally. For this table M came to 0.170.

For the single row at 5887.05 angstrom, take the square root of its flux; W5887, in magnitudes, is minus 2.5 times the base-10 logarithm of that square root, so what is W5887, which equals -0.96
